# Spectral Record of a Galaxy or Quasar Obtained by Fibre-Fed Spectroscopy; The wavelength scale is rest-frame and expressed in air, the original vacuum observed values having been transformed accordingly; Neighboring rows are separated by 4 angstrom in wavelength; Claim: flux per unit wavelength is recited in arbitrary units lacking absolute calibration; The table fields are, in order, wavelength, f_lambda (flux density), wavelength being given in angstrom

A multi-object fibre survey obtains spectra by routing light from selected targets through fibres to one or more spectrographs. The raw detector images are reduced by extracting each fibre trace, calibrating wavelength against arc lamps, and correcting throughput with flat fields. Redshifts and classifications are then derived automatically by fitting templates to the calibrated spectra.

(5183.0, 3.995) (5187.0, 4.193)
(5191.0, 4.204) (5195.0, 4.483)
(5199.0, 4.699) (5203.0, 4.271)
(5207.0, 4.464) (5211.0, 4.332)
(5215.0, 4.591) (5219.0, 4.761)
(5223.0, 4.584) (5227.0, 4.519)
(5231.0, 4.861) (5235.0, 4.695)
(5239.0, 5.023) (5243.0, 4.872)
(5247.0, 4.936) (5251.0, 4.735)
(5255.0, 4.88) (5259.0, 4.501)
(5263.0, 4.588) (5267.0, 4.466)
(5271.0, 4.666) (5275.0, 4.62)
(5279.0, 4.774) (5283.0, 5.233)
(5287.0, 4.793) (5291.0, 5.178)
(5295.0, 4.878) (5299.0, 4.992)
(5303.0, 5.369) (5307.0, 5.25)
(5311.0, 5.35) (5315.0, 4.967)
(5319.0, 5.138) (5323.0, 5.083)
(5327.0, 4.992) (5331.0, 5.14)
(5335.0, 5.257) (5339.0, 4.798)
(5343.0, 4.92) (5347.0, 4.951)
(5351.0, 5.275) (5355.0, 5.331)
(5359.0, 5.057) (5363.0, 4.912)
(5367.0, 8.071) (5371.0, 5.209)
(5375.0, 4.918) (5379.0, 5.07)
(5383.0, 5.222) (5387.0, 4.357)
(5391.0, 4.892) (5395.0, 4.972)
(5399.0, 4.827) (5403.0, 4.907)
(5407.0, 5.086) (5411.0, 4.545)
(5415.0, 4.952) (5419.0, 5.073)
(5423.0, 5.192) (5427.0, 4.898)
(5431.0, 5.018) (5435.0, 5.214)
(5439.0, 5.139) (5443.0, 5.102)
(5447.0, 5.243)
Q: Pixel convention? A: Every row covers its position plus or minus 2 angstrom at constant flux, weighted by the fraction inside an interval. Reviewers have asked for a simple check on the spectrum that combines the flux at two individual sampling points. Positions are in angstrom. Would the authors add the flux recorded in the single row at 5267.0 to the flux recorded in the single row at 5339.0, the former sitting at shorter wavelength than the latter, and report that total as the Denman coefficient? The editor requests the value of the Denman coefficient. 9.3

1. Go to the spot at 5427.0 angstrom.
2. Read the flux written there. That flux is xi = 4.898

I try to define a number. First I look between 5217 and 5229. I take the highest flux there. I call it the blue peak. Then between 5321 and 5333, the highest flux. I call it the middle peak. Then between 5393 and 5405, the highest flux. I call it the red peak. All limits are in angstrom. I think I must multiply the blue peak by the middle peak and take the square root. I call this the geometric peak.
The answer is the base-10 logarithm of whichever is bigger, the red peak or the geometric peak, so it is 0.70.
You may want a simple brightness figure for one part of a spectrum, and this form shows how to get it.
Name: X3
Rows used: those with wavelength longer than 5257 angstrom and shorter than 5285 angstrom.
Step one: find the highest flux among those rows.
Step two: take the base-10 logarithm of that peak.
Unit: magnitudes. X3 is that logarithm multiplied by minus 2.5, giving -1.80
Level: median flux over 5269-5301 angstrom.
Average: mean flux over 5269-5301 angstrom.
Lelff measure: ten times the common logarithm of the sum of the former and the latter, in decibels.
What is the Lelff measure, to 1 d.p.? 9.9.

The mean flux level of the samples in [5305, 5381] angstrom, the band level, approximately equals 5.25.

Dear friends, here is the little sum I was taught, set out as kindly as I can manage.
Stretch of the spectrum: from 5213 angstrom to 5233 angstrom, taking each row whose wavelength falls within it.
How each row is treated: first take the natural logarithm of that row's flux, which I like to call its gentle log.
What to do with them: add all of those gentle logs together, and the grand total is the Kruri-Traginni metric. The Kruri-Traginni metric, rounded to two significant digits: 7.7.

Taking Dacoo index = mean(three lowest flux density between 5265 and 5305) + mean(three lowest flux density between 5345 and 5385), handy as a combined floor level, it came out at 9.51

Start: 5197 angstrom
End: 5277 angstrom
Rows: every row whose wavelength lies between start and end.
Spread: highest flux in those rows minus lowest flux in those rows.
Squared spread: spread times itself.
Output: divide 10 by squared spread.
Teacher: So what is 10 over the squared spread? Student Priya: 17.7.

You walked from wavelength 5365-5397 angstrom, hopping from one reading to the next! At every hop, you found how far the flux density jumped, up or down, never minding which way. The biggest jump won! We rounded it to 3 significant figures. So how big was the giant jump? 2.86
